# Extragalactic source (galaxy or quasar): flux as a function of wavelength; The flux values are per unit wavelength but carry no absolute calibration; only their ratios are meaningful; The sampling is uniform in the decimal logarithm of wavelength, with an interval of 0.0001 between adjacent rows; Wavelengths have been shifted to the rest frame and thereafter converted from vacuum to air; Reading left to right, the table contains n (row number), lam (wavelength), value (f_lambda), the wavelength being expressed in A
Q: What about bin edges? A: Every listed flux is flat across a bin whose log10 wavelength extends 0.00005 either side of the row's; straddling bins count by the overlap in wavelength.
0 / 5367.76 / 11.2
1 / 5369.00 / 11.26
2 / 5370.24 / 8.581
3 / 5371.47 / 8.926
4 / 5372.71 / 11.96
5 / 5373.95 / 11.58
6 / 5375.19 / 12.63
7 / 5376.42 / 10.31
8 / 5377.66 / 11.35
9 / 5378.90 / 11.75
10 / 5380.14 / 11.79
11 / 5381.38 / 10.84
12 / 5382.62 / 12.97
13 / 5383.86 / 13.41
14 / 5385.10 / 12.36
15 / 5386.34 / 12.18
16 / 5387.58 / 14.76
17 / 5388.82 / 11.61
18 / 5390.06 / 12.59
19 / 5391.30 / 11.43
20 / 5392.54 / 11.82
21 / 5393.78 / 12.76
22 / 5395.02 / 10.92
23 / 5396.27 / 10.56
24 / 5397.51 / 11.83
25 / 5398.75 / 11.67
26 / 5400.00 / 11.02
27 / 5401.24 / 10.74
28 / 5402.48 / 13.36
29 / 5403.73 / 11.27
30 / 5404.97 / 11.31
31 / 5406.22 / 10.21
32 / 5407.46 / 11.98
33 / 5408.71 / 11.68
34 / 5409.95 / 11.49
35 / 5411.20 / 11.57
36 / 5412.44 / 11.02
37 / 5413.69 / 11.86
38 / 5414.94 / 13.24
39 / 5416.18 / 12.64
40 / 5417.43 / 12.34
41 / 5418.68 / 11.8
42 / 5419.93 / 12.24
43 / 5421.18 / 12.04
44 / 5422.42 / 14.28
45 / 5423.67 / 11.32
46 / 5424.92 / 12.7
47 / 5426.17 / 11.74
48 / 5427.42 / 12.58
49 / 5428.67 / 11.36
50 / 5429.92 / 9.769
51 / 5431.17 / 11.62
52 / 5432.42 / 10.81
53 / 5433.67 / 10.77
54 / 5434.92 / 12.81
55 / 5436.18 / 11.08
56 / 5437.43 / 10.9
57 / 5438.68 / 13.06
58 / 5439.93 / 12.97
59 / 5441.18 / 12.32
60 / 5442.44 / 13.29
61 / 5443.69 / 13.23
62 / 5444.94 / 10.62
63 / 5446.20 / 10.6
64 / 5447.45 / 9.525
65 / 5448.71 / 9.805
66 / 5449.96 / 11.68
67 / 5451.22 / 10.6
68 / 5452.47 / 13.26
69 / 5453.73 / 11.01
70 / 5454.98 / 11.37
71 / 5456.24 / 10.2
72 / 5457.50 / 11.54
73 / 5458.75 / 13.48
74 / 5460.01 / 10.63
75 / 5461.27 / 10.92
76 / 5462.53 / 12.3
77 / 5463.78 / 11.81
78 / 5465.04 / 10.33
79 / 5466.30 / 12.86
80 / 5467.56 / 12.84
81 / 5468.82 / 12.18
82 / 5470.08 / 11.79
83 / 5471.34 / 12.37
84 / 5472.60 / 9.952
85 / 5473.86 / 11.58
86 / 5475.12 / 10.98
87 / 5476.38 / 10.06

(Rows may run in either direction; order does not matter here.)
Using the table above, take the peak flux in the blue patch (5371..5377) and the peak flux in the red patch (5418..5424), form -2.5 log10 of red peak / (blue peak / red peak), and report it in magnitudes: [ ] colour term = -3.02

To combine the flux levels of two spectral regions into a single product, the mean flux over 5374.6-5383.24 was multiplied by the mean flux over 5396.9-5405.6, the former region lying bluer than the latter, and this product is 135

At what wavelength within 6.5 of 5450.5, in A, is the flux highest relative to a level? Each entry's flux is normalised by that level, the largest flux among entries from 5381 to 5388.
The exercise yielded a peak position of 5452.47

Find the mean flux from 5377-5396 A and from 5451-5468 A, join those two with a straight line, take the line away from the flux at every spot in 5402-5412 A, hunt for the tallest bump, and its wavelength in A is 5402.48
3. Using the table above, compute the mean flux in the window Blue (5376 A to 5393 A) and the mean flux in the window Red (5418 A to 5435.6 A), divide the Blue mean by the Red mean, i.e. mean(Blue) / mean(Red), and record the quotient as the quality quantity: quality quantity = 1.02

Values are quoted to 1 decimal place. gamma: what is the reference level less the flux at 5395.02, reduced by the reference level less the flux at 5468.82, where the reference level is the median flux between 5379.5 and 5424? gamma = 1.3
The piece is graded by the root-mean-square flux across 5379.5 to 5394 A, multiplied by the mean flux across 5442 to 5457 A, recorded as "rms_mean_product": 140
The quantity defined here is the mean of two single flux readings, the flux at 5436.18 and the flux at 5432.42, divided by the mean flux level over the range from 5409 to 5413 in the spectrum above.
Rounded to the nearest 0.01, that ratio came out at 0.96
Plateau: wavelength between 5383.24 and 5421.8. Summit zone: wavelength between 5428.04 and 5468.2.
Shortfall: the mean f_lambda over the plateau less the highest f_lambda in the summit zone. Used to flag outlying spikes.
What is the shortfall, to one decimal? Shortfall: -1.6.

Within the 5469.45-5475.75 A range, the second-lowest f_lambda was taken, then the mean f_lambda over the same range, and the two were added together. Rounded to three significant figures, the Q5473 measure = 22.3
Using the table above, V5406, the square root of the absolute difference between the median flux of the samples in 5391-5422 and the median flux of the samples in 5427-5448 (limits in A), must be 0.57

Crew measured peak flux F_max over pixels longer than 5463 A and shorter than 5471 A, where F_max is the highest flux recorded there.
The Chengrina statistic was 12.86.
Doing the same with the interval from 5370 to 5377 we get 12.63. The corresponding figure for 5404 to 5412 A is 11.98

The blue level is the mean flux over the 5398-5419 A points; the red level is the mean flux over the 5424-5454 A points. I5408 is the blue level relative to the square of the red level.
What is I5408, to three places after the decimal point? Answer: 0.087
